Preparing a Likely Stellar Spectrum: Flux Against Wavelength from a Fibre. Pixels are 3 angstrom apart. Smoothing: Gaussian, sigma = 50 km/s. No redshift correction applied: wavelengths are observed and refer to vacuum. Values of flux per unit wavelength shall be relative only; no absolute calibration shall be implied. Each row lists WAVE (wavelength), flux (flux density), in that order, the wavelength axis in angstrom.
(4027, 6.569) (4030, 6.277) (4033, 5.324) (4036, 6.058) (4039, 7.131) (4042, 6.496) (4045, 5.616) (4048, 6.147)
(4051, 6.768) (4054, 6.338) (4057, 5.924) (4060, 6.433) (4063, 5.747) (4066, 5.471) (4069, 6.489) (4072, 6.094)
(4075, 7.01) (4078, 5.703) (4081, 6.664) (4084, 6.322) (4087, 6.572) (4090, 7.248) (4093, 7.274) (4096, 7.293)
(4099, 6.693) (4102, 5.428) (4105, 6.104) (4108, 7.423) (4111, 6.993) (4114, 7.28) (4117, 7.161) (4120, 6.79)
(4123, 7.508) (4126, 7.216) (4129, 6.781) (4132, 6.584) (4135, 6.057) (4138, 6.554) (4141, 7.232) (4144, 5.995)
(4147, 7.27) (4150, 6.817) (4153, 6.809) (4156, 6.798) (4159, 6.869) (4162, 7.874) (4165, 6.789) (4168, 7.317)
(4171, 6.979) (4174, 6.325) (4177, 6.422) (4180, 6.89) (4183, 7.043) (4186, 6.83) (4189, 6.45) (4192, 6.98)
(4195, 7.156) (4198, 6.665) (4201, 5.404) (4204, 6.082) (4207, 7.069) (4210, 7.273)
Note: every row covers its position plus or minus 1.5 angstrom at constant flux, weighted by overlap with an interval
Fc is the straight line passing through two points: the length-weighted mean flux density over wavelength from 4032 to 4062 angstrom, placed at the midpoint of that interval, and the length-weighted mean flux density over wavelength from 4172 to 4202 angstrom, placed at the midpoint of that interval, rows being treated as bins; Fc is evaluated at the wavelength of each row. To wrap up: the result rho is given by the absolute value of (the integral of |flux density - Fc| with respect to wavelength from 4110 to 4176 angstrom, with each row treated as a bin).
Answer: 33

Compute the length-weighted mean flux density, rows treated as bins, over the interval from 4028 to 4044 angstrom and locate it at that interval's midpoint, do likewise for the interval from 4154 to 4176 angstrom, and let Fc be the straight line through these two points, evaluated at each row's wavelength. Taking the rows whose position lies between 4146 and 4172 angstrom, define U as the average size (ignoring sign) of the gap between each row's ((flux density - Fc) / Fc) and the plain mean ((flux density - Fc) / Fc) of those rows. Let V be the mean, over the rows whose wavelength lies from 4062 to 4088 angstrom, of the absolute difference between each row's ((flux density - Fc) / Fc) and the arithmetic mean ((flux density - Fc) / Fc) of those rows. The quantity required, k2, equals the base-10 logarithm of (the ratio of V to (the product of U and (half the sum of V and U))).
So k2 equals 1.46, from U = 0.041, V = 0.0617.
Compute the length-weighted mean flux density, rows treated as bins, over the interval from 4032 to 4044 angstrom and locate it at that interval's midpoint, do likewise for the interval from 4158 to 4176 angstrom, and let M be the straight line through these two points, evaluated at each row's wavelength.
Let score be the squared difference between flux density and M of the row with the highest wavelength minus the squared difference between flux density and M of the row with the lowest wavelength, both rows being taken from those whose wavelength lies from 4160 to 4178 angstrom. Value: -0.4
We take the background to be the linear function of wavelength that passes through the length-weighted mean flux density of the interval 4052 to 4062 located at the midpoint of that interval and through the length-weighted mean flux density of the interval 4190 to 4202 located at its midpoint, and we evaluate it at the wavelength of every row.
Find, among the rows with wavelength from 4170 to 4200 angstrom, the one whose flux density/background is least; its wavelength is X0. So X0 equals 4174 angstrom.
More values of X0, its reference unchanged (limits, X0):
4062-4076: 4066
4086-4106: 4102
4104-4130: 4105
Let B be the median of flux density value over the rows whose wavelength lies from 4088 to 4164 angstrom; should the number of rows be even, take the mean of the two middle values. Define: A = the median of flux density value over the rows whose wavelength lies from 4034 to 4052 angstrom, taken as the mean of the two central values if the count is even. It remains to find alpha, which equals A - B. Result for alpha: -0.5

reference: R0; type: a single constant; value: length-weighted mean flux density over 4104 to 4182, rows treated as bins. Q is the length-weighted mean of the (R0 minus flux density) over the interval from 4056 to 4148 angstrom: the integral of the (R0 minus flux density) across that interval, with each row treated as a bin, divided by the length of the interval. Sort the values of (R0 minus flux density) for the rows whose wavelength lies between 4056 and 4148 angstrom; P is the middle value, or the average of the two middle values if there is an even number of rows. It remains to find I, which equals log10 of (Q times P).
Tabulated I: -1.2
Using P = 0.2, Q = 0.26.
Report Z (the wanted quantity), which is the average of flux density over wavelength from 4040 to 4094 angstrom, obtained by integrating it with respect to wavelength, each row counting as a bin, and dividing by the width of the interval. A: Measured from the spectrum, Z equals 6.3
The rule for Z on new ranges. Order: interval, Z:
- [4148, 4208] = 6.8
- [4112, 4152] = 6.9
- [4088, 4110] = 6.8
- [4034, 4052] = 6.3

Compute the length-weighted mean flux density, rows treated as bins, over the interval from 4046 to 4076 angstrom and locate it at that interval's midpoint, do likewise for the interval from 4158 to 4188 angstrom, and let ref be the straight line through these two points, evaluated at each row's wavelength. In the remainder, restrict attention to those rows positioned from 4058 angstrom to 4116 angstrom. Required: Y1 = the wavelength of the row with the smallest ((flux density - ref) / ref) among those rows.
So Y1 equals 4102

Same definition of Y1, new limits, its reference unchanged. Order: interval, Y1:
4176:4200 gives 4189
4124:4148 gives 4144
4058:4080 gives 4066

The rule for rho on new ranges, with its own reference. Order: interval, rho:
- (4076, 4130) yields 34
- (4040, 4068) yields 11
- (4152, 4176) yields 11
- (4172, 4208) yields 14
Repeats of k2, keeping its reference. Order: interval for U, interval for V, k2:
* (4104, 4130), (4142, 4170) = 1.34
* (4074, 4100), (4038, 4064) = 1.22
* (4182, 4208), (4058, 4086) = 1.21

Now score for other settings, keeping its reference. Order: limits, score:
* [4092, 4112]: -0.4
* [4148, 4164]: 0.8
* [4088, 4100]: -0.5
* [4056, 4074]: -0.1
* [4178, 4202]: 3.2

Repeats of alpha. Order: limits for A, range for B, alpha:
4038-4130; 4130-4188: -0.2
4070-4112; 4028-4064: 0.5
